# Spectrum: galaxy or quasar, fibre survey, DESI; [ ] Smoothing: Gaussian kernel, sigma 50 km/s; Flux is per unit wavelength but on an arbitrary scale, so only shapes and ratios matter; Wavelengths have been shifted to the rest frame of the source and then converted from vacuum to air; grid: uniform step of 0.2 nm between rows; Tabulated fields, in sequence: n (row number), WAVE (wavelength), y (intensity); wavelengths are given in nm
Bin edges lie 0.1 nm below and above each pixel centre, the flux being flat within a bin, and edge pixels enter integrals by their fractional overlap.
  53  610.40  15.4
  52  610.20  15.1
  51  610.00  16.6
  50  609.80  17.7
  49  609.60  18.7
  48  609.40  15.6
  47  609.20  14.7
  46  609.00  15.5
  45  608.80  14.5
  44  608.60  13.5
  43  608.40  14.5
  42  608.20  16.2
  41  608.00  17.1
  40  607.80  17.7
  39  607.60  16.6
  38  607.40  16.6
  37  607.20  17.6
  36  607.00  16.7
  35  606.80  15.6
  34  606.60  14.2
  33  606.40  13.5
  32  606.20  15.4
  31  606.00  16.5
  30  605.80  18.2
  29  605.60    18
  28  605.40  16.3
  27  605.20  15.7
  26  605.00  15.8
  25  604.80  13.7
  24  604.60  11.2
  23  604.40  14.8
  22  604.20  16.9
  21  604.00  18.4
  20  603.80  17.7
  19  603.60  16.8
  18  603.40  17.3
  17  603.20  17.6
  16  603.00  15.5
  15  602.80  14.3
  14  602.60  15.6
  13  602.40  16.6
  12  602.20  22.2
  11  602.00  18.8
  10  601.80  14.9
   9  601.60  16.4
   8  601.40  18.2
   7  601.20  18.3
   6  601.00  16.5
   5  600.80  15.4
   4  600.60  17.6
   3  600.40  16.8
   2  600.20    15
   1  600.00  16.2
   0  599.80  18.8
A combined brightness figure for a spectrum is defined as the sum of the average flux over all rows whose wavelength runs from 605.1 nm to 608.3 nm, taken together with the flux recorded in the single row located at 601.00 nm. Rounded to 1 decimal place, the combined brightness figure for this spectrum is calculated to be 32.9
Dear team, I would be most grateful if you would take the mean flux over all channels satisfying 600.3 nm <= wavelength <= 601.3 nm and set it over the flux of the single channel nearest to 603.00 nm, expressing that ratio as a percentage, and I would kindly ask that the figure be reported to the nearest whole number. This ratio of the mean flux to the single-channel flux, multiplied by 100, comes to 109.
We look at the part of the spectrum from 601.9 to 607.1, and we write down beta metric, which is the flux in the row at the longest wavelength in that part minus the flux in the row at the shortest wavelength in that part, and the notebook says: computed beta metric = -2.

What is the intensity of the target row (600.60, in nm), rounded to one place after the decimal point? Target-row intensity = 17.6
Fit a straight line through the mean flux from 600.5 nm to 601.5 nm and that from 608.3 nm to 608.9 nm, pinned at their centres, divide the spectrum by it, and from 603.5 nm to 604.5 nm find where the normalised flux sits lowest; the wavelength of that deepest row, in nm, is 604.40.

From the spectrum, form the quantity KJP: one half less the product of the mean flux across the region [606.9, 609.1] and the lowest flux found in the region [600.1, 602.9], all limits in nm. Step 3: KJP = -229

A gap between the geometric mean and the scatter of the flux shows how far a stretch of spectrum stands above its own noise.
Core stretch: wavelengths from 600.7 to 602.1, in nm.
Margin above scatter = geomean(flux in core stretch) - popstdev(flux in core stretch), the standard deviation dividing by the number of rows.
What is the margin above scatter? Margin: 15.5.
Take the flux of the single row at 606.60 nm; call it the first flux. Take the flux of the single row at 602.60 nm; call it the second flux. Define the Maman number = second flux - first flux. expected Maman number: 1.4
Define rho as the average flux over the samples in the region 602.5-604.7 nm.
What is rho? 16.0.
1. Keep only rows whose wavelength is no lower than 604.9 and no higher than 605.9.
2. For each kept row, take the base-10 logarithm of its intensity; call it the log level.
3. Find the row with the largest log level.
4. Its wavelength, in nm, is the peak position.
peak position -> 605.80 nm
